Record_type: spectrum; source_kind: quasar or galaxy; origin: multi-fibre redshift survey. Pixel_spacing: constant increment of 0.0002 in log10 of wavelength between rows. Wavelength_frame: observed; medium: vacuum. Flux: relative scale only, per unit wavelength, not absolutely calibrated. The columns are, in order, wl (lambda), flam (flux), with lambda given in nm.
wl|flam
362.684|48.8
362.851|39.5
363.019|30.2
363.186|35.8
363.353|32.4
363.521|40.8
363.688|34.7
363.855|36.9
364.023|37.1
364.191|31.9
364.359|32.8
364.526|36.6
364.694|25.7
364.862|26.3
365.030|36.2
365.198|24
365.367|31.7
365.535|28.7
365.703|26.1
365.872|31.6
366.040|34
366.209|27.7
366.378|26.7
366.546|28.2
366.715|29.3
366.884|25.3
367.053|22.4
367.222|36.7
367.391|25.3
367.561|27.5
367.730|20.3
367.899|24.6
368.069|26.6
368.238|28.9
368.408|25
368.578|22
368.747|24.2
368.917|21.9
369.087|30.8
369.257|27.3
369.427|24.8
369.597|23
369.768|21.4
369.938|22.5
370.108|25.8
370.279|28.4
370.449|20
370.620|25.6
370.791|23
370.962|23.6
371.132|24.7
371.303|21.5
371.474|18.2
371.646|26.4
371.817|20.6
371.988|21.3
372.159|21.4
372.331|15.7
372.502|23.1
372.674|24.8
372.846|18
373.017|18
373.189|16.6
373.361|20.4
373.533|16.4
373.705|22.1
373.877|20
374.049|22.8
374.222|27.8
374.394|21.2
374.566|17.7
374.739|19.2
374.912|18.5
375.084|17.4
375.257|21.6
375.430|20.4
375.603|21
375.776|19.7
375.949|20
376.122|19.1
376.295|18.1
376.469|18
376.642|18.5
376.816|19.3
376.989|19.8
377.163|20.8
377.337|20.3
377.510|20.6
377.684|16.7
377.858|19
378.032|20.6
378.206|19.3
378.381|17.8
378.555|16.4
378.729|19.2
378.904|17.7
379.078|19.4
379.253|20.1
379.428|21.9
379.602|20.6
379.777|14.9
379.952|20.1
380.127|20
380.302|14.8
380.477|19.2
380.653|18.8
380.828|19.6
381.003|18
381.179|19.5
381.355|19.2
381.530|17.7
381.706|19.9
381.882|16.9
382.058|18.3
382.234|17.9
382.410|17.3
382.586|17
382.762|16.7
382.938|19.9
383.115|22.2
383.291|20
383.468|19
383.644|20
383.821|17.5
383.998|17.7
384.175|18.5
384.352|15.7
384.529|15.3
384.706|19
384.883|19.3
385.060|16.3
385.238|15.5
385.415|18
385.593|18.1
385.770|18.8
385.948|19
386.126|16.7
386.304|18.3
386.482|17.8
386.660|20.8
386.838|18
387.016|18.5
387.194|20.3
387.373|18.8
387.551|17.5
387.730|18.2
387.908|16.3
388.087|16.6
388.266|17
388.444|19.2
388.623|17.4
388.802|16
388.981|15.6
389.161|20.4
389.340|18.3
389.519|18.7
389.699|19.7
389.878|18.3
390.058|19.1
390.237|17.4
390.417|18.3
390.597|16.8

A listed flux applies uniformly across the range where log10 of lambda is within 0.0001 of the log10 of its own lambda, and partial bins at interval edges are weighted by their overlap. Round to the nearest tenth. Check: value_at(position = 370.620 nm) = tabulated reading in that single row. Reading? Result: 25.6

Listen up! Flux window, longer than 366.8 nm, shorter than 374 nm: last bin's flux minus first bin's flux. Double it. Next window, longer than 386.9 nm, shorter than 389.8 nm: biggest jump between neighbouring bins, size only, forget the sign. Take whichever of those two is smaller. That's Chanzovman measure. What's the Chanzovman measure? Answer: -11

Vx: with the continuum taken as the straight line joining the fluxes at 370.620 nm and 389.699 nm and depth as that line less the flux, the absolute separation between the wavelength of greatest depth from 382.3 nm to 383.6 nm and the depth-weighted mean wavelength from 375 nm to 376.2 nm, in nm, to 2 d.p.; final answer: 7.17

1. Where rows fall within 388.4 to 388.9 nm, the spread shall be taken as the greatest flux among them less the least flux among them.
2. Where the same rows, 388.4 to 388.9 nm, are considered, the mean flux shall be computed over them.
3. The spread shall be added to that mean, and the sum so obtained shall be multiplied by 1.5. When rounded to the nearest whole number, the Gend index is 31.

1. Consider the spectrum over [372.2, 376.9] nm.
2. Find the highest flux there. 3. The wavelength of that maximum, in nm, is 374.222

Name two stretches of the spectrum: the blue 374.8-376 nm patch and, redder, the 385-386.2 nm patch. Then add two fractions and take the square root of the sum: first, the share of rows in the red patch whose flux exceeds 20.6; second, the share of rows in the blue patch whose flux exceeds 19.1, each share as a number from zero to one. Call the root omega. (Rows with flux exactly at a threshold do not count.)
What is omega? 0.85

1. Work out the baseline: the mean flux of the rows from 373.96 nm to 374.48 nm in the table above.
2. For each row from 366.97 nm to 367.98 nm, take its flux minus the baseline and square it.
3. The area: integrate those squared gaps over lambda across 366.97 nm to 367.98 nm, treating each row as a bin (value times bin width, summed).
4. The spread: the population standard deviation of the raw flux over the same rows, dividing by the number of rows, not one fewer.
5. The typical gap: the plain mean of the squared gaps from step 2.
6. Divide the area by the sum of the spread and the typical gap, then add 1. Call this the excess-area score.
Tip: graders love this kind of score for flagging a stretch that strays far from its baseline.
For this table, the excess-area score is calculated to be 1.87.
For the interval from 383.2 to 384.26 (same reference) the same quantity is 2.02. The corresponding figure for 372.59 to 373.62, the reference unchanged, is 1.95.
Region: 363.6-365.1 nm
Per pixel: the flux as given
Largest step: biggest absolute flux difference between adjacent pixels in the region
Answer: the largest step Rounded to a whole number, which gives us 11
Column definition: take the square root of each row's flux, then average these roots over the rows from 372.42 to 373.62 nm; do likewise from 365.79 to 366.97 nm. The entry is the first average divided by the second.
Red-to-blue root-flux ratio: 0.82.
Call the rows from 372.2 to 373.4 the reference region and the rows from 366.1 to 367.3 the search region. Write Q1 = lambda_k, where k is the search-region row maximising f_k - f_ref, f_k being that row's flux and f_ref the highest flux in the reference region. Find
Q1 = 367.222 nm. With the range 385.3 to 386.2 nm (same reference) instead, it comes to 385.948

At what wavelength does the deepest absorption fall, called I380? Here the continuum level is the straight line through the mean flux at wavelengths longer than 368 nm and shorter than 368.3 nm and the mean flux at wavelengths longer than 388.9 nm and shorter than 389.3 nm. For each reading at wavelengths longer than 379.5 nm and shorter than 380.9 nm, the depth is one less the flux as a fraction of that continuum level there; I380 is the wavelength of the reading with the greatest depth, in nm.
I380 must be 379.777 nm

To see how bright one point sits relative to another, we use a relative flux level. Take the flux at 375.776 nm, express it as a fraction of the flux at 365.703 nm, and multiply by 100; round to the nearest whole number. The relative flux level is 75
